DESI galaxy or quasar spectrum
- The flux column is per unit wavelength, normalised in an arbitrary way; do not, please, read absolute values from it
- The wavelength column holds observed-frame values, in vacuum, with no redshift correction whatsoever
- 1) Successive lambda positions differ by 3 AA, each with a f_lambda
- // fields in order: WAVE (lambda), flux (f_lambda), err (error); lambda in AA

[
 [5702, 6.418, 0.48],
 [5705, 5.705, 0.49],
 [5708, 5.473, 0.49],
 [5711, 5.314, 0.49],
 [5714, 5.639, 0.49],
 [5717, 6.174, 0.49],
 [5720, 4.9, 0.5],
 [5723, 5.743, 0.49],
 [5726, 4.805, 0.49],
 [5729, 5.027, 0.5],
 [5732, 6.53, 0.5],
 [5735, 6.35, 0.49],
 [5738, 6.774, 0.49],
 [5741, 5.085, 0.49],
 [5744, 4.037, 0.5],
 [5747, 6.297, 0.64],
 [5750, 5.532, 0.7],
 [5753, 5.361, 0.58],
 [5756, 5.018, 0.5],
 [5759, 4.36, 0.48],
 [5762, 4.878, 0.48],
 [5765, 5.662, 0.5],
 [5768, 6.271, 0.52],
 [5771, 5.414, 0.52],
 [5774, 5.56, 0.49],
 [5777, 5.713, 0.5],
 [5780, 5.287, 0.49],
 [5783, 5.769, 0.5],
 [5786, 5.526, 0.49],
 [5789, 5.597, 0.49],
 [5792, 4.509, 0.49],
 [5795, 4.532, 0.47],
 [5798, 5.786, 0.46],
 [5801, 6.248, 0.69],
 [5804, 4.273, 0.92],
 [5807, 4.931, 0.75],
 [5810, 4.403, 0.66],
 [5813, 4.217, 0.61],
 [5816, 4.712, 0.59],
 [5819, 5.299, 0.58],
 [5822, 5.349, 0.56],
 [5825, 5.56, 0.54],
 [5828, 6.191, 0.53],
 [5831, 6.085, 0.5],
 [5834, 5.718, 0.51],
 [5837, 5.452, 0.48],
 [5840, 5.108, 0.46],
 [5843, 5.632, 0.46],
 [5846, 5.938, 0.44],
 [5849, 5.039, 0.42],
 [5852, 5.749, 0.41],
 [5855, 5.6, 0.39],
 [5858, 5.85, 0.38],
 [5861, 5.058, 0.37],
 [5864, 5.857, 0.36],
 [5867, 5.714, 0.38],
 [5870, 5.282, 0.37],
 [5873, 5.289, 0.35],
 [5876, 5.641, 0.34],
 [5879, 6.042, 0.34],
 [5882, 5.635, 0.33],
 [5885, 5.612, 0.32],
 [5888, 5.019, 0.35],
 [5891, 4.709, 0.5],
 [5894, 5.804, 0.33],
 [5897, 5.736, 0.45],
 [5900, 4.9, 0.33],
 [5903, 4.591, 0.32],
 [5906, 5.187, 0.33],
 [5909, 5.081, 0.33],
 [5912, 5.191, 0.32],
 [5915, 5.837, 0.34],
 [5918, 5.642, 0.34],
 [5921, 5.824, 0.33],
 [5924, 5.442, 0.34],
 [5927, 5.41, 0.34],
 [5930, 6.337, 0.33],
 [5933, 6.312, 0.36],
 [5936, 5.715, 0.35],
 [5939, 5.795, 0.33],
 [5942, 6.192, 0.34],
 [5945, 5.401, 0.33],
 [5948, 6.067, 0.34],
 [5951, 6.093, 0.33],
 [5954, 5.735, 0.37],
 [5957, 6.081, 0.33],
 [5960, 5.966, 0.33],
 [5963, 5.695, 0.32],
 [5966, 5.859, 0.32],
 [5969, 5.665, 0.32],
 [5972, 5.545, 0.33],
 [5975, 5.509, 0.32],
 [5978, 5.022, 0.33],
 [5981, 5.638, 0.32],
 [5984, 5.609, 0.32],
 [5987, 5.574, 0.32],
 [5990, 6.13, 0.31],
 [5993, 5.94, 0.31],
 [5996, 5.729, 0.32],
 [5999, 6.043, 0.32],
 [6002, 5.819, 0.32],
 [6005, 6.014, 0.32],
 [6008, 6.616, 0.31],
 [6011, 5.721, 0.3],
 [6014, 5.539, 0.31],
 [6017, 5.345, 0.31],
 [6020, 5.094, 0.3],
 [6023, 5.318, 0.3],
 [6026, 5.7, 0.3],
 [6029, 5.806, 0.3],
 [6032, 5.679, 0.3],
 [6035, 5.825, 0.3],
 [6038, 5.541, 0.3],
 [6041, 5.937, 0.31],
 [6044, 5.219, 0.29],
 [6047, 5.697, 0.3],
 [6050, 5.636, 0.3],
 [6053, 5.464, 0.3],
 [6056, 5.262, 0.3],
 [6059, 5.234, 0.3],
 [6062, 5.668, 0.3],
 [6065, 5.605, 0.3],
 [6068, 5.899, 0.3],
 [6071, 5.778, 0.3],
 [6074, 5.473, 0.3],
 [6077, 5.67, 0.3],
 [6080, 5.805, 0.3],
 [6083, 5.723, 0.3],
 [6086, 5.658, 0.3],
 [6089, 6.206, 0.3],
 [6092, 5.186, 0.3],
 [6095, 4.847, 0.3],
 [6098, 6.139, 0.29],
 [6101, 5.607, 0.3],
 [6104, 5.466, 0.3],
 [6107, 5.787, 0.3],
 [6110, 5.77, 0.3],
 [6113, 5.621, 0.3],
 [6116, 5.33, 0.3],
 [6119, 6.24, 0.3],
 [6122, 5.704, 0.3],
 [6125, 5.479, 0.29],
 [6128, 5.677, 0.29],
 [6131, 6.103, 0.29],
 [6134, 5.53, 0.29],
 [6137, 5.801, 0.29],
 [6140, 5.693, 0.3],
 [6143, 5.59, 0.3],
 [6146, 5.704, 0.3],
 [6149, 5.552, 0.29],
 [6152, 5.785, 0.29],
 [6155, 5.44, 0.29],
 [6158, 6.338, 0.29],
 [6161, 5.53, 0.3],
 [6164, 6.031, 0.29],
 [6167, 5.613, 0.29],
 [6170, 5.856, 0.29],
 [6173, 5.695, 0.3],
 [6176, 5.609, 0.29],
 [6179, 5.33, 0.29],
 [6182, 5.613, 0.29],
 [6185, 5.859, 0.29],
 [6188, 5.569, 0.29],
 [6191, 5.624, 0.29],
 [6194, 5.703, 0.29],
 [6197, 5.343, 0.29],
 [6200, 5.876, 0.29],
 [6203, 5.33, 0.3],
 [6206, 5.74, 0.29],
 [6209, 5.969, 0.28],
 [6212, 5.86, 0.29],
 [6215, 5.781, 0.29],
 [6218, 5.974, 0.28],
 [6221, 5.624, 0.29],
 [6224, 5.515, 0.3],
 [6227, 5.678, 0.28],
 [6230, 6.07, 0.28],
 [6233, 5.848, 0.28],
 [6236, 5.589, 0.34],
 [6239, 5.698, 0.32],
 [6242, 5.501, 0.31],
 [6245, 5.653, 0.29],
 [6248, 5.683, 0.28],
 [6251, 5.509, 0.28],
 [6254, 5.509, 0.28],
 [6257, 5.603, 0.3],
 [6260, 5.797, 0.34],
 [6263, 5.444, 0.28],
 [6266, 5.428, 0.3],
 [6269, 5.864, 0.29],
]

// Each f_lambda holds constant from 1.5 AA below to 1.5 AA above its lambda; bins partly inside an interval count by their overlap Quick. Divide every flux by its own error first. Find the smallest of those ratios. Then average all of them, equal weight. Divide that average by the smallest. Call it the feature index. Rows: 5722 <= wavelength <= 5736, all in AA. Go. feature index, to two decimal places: 1.17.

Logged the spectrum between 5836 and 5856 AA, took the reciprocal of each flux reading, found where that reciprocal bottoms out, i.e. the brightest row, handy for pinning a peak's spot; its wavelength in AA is 5846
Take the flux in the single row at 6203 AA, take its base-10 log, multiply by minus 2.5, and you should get -1.82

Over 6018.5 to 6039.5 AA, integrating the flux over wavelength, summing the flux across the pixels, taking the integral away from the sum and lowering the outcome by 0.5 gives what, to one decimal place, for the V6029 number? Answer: -78.4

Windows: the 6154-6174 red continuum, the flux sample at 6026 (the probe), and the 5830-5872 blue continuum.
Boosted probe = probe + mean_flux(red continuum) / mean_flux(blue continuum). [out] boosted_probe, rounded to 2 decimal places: 6.74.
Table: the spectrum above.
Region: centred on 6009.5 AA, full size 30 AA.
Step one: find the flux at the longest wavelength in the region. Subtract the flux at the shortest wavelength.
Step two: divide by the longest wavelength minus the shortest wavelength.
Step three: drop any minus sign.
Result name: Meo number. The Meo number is 0.015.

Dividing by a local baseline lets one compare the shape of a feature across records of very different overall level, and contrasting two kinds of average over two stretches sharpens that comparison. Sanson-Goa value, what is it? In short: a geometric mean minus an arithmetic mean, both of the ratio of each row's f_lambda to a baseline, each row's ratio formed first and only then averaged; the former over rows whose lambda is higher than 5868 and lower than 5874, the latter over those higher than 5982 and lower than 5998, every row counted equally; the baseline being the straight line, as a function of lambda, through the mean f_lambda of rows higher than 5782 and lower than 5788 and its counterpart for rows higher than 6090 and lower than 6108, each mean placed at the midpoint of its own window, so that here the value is -0.10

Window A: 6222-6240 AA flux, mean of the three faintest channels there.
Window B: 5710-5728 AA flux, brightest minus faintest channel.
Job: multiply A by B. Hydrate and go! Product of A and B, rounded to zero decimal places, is 8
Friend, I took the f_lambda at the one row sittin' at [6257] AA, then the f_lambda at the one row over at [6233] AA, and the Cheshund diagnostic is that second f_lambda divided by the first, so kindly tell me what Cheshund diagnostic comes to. 1.04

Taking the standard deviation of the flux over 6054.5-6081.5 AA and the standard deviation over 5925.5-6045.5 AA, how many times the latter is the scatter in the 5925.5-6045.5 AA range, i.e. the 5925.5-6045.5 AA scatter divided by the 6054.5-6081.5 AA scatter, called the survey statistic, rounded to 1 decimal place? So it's 1.5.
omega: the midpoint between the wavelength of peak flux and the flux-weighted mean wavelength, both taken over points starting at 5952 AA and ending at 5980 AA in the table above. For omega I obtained 5961.3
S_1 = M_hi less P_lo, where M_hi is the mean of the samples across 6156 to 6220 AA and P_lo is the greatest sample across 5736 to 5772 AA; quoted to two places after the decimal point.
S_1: -1.05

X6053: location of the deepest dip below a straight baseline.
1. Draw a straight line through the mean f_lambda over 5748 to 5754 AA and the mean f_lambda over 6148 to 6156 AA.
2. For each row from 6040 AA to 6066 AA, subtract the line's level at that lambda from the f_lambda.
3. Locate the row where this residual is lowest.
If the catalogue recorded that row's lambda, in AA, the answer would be 6044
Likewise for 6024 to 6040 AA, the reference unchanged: 6038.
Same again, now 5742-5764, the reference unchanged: 5744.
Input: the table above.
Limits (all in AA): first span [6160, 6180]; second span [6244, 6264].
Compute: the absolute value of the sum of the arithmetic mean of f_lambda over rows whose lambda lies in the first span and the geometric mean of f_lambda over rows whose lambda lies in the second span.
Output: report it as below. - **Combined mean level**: 11.3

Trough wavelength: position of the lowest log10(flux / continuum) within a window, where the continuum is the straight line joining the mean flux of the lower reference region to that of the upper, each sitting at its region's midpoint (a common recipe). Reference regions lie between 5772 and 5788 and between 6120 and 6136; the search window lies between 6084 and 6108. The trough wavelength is 6095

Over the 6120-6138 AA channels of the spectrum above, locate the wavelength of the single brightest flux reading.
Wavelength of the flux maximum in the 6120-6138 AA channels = 6131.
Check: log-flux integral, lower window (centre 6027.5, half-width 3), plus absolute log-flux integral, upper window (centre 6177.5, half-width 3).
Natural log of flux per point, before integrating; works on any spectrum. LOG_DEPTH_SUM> 20.7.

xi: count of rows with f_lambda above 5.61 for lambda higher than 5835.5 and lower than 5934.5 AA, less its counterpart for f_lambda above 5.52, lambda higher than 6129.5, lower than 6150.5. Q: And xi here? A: 10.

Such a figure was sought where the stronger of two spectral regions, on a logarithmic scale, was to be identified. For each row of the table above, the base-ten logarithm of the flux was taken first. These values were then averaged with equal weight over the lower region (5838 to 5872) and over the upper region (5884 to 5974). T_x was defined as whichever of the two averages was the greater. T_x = 0.7479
